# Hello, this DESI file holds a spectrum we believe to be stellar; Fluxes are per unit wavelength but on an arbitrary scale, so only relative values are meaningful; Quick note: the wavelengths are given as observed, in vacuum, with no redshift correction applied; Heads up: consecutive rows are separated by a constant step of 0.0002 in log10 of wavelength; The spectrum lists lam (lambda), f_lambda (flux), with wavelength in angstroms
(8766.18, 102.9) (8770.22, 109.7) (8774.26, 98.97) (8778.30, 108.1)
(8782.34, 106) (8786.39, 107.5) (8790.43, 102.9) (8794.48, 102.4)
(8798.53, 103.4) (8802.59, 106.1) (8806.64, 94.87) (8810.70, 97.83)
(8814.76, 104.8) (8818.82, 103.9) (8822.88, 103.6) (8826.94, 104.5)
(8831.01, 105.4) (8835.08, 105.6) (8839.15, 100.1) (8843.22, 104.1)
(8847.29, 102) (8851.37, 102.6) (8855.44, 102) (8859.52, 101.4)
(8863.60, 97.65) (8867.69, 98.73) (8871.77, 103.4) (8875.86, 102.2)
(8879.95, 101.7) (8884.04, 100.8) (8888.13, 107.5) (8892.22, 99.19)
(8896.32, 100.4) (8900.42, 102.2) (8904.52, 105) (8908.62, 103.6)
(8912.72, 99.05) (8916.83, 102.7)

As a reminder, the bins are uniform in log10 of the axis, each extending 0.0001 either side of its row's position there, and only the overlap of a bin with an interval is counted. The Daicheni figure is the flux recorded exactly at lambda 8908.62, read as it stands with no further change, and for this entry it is 103.6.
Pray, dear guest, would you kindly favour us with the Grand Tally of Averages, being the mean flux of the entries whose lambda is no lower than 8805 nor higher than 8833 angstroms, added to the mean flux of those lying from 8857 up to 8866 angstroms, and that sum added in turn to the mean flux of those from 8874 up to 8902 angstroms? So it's 304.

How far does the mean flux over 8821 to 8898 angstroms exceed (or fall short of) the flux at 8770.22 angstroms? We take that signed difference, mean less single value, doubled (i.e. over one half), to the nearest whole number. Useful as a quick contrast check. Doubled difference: -15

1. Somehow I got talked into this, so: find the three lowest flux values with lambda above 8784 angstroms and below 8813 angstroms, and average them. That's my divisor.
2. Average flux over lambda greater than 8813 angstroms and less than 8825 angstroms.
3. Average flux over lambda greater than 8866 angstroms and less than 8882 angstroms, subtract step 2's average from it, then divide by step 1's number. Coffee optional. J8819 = -0.026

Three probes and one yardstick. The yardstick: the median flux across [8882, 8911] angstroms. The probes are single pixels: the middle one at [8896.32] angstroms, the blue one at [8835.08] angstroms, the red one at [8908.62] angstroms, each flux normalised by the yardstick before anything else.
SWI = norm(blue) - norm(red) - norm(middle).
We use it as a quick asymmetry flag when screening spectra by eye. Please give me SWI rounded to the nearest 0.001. -0.963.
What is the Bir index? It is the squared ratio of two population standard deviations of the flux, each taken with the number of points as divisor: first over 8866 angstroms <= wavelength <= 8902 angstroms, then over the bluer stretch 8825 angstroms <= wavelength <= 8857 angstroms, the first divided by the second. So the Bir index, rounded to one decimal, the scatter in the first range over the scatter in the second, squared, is 1.9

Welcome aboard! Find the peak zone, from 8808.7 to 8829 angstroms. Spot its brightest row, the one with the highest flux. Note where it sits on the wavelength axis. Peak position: 8814.76 angstroms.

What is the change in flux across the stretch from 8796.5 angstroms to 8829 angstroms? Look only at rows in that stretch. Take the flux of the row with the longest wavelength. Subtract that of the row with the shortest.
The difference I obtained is 1.1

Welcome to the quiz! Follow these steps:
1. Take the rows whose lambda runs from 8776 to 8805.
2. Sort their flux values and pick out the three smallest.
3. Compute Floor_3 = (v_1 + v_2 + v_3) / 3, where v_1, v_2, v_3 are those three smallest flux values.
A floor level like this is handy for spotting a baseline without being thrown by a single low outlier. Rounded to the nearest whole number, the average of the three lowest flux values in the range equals 103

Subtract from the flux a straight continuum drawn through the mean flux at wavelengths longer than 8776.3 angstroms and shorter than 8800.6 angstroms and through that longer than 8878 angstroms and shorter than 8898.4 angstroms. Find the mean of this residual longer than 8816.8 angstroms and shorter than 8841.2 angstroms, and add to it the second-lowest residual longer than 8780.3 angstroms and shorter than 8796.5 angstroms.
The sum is -2.0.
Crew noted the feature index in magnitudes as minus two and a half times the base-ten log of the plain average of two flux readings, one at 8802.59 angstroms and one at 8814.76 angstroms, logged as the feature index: -5.06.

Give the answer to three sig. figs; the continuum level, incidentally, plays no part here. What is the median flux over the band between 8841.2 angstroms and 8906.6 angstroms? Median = 102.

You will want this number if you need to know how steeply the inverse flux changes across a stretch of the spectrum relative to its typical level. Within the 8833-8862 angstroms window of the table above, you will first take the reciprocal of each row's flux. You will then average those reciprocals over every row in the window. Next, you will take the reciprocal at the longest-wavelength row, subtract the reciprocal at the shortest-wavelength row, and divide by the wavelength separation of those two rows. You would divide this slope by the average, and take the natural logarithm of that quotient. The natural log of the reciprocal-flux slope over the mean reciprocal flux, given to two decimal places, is -6.41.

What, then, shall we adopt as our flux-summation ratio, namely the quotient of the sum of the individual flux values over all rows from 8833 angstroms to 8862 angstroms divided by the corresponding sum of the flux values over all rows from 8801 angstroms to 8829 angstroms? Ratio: 1.00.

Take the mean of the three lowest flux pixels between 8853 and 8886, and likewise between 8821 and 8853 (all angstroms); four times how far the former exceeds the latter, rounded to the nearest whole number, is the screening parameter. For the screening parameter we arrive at -10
